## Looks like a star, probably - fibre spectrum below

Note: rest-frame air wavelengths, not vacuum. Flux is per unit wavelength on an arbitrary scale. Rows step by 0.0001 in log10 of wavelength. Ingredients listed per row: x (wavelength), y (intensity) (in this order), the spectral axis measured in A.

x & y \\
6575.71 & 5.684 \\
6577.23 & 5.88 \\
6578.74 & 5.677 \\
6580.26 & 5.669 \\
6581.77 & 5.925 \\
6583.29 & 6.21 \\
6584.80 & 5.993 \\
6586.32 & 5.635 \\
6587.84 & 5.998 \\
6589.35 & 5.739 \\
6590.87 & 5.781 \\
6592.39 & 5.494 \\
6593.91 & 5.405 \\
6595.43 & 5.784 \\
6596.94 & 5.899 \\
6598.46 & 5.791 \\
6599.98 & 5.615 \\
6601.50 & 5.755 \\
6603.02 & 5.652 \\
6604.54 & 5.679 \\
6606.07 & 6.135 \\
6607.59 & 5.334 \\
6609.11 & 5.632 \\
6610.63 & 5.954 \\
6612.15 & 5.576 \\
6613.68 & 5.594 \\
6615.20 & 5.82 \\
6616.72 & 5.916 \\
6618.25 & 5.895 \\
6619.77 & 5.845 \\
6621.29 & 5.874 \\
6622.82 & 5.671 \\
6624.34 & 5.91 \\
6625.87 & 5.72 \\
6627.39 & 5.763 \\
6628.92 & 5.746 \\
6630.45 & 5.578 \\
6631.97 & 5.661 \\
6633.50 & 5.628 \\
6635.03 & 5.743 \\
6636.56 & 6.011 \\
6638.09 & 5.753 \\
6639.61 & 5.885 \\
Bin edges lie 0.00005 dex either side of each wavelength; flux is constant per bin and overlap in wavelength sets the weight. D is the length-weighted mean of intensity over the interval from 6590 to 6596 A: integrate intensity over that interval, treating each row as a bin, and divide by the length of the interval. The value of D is 5.61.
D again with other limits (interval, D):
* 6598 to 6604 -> 5.70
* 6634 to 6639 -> 5.83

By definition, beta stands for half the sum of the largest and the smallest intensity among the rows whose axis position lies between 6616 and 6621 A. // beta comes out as 5.88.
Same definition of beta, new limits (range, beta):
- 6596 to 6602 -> 5.76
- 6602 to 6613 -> 5.73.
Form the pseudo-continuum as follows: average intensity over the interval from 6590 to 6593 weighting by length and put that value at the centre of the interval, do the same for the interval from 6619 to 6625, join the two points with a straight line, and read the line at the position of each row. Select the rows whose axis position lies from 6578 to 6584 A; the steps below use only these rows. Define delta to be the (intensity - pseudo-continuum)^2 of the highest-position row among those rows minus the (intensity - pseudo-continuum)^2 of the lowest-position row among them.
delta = 0.37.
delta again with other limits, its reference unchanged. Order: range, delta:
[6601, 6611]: 0.03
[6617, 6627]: 0.01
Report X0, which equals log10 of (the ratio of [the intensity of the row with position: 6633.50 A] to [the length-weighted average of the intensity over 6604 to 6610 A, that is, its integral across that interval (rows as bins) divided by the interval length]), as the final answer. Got -0.005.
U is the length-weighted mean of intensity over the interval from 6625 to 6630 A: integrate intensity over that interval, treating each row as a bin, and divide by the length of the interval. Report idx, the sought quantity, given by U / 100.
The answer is 0.0573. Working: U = 5.73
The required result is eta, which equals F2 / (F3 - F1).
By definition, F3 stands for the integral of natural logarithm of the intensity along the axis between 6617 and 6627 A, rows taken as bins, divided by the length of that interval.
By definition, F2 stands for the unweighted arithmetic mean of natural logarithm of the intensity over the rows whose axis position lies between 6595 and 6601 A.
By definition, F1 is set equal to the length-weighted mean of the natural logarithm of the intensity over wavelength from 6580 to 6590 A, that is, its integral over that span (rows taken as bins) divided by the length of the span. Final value -140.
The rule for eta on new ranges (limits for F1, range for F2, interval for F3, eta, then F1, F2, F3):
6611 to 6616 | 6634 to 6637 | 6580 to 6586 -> 39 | 1.74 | 1.77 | 1.784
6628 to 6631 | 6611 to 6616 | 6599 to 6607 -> 102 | 1.73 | 1.73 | 1.748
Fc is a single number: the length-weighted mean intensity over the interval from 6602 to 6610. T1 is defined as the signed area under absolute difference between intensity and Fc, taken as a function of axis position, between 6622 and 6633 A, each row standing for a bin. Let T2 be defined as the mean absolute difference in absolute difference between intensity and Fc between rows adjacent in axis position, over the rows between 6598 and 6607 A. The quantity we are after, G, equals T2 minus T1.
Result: -0.7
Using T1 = 0.8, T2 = 0.10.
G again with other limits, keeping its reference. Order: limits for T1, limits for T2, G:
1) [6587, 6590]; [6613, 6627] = -0.4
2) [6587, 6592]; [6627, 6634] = -0.7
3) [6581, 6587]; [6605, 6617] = -1.6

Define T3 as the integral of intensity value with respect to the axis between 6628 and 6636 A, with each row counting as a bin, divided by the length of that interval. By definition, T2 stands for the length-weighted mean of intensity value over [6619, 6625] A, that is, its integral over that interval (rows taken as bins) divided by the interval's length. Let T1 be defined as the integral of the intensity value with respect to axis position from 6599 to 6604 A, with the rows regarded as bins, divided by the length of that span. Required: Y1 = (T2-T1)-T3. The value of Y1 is -5.5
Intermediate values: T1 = 5.68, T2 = 5.83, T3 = 5.68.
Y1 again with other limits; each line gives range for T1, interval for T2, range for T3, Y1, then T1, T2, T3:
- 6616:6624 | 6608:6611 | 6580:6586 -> -6.1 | 5.85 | 5.73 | 5.95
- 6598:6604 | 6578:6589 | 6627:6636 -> -5.5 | 5.70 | 5.87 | 5.69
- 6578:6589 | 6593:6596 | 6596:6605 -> -6.0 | 5.87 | 5.57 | 5.74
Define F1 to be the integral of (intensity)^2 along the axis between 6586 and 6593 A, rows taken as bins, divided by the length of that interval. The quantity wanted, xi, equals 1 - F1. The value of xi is -32.0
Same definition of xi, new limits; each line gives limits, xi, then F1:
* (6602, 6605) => -31.2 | 32.2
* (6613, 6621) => -32.9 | 33.9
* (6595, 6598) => -33.2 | 34.2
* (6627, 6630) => -31.8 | 32.8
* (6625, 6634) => -31.3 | 32.3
